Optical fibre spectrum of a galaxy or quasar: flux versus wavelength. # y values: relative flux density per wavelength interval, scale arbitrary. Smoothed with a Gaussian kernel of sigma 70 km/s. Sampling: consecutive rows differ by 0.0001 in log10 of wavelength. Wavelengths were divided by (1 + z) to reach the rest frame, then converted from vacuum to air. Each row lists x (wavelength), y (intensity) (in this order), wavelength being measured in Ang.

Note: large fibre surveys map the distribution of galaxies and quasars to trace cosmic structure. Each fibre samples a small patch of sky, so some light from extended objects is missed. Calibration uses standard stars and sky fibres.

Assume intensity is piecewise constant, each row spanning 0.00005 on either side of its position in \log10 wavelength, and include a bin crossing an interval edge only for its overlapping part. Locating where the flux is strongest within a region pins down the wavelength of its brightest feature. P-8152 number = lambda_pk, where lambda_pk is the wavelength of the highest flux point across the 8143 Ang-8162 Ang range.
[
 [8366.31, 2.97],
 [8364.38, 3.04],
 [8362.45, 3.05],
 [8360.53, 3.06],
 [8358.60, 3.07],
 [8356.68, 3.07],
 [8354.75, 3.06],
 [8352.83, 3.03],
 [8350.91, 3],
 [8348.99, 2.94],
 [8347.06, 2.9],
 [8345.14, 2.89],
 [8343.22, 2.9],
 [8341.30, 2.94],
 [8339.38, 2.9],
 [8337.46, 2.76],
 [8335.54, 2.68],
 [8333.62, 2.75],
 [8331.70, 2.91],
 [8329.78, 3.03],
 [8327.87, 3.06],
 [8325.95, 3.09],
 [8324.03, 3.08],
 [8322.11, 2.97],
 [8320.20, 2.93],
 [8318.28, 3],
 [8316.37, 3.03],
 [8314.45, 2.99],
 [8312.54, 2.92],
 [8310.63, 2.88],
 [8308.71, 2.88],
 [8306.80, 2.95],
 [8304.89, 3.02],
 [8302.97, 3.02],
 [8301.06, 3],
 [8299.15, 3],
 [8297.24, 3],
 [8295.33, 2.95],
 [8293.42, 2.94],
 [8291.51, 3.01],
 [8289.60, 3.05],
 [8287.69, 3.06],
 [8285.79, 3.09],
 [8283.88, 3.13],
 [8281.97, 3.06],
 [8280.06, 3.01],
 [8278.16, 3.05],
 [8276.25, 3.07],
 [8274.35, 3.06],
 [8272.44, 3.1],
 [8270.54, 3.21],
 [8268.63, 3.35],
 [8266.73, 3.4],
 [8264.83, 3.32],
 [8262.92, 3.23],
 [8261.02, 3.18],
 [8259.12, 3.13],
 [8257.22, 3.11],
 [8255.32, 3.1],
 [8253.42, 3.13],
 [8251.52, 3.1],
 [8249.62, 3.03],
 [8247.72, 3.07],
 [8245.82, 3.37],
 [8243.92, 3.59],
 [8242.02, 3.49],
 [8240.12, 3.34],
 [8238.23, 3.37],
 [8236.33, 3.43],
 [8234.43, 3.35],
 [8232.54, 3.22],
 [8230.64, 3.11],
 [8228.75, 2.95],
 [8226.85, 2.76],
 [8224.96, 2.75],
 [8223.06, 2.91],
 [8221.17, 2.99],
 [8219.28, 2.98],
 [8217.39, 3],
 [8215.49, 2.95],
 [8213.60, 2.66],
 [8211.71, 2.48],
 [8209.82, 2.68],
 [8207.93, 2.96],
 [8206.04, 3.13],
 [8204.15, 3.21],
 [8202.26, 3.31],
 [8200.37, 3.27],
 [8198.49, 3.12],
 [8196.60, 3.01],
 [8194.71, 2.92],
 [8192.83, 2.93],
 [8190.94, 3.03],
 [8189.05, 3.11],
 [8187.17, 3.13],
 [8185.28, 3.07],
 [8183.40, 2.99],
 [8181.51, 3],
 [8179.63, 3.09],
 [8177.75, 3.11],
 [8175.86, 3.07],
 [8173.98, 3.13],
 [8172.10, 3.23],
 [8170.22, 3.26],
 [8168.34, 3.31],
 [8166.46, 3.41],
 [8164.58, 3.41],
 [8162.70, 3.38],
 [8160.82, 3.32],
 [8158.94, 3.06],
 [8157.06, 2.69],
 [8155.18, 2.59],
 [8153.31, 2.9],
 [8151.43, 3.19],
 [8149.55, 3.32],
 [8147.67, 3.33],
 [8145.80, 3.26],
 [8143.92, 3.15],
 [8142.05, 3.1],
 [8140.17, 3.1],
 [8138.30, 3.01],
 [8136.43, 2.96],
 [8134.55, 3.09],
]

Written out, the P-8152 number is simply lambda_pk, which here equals 8147.67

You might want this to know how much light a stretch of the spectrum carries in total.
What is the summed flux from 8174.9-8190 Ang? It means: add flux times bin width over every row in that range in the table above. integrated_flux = 46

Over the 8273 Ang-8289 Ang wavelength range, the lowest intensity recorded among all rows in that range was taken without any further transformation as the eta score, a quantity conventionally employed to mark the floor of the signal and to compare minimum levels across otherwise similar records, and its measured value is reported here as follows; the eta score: 3.01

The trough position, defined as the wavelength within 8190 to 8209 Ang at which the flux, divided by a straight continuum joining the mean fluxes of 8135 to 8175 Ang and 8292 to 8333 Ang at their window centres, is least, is 8194.71 Ang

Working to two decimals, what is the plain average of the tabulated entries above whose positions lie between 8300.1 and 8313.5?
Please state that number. 2.95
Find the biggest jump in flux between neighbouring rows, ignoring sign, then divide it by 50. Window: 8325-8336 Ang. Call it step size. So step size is 0.0032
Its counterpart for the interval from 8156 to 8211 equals 0.0074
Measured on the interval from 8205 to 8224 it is 0.0058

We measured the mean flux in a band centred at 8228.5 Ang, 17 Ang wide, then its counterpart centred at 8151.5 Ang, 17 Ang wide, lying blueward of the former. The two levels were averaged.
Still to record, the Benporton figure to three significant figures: 3.05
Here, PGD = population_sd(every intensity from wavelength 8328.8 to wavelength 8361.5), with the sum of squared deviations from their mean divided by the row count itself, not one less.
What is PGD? 0.12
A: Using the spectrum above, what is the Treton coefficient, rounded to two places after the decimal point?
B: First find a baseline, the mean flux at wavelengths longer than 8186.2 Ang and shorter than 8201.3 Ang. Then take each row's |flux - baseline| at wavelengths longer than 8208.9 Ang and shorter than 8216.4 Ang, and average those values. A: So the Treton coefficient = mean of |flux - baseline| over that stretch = 0.37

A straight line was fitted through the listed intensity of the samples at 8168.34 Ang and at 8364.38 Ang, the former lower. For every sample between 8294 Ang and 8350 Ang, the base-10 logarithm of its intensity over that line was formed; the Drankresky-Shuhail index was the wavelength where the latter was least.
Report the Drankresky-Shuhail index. 8335.54 Ang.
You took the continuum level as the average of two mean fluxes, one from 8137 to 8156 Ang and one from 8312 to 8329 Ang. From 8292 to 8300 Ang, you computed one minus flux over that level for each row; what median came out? 0.03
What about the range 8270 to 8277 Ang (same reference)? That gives -0.01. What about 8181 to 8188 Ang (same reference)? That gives 0.01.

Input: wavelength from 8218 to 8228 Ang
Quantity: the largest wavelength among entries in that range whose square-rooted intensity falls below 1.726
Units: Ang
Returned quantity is 8226.85 Ang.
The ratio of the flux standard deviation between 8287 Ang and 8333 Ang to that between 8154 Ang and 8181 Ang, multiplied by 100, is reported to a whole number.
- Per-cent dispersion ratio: 24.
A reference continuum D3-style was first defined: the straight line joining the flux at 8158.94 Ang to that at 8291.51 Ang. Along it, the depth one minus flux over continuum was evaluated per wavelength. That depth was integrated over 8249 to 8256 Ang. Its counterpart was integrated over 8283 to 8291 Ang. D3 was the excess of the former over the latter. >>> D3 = 0.02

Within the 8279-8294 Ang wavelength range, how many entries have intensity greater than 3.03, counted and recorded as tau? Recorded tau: 5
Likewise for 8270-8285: 7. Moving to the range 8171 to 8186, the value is 6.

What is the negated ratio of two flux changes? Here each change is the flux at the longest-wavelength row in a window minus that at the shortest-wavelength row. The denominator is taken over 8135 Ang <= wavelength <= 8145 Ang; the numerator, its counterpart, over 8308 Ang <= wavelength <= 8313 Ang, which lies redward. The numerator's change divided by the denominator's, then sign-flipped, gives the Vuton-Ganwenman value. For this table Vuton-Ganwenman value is -0.21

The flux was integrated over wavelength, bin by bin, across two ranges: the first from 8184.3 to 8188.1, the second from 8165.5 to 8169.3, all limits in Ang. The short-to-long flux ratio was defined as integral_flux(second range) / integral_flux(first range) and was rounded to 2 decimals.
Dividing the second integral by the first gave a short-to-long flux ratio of 1.08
